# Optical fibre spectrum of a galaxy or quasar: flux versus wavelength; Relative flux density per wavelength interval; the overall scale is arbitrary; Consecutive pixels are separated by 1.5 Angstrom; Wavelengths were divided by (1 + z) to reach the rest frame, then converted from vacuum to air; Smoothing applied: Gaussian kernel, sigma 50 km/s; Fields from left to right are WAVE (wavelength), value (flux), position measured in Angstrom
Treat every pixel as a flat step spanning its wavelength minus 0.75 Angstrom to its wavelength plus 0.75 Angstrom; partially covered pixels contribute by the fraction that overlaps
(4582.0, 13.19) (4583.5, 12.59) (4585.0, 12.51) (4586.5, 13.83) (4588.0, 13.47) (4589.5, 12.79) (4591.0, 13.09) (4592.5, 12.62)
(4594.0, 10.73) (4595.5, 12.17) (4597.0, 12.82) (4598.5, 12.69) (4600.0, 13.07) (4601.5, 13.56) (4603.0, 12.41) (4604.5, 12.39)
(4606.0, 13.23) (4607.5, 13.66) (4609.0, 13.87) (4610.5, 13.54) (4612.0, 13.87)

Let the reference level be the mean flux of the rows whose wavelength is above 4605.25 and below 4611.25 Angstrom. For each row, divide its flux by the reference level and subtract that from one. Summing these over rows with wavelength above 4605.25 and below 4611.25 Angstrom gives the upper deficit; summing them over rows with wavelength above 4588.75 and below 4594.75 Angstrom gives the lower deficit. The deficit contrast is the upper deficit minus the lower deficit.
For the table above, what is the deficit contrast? -0.37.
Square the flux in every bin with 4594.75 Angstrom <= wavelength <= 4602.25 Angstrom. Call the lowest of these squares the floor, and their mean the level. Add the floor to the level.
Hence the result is 314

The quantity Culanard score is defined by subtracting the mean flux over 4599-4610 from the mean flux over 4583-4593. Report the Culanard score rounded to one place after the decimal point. -0.2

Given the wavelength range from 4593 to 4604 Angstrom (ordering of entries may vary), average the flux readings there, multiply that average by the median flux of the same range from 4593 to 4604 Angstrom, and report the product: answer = 159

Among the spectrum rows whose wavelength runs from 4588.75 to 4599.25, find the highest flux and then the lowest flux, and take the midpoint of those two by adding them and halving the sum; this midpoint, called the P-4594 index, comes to 11.9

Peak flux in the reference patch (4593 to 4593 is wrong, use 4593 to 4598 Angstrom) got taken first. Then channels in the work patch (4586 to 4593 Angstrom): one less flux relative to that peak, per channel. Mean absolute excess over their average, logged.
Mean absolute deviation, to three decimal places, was 0.031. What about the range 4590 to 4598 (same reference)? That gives 0.052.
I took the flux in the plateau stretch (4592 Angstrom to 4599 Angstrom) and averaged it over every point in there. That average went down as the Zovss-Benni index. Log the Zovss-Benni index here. 12.2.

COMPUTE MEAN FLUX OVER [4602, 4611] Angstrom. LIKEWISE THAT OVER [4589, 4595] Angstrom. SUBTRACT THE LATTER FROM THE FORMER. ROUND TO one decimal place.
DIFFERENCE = 0.9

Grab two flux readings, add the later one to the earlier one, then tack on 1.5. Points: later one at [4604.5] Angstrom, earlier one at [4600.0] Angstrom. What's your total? 27.0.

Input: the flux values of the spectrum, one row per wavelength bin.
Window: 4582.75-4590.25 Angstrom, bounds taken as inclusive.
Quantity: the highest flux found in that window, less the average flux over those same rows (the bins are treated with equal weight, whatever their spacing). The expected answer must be 0.79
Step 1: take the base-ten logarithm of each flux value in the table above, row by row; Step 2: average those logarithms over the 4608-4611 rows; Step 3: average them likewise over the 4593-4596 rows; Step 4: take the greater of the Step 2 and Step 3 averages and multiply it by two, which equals 2.27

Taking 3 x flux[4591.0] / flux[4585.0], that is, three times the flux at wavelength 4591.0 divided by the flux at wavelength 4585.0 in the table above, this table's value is 3.14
